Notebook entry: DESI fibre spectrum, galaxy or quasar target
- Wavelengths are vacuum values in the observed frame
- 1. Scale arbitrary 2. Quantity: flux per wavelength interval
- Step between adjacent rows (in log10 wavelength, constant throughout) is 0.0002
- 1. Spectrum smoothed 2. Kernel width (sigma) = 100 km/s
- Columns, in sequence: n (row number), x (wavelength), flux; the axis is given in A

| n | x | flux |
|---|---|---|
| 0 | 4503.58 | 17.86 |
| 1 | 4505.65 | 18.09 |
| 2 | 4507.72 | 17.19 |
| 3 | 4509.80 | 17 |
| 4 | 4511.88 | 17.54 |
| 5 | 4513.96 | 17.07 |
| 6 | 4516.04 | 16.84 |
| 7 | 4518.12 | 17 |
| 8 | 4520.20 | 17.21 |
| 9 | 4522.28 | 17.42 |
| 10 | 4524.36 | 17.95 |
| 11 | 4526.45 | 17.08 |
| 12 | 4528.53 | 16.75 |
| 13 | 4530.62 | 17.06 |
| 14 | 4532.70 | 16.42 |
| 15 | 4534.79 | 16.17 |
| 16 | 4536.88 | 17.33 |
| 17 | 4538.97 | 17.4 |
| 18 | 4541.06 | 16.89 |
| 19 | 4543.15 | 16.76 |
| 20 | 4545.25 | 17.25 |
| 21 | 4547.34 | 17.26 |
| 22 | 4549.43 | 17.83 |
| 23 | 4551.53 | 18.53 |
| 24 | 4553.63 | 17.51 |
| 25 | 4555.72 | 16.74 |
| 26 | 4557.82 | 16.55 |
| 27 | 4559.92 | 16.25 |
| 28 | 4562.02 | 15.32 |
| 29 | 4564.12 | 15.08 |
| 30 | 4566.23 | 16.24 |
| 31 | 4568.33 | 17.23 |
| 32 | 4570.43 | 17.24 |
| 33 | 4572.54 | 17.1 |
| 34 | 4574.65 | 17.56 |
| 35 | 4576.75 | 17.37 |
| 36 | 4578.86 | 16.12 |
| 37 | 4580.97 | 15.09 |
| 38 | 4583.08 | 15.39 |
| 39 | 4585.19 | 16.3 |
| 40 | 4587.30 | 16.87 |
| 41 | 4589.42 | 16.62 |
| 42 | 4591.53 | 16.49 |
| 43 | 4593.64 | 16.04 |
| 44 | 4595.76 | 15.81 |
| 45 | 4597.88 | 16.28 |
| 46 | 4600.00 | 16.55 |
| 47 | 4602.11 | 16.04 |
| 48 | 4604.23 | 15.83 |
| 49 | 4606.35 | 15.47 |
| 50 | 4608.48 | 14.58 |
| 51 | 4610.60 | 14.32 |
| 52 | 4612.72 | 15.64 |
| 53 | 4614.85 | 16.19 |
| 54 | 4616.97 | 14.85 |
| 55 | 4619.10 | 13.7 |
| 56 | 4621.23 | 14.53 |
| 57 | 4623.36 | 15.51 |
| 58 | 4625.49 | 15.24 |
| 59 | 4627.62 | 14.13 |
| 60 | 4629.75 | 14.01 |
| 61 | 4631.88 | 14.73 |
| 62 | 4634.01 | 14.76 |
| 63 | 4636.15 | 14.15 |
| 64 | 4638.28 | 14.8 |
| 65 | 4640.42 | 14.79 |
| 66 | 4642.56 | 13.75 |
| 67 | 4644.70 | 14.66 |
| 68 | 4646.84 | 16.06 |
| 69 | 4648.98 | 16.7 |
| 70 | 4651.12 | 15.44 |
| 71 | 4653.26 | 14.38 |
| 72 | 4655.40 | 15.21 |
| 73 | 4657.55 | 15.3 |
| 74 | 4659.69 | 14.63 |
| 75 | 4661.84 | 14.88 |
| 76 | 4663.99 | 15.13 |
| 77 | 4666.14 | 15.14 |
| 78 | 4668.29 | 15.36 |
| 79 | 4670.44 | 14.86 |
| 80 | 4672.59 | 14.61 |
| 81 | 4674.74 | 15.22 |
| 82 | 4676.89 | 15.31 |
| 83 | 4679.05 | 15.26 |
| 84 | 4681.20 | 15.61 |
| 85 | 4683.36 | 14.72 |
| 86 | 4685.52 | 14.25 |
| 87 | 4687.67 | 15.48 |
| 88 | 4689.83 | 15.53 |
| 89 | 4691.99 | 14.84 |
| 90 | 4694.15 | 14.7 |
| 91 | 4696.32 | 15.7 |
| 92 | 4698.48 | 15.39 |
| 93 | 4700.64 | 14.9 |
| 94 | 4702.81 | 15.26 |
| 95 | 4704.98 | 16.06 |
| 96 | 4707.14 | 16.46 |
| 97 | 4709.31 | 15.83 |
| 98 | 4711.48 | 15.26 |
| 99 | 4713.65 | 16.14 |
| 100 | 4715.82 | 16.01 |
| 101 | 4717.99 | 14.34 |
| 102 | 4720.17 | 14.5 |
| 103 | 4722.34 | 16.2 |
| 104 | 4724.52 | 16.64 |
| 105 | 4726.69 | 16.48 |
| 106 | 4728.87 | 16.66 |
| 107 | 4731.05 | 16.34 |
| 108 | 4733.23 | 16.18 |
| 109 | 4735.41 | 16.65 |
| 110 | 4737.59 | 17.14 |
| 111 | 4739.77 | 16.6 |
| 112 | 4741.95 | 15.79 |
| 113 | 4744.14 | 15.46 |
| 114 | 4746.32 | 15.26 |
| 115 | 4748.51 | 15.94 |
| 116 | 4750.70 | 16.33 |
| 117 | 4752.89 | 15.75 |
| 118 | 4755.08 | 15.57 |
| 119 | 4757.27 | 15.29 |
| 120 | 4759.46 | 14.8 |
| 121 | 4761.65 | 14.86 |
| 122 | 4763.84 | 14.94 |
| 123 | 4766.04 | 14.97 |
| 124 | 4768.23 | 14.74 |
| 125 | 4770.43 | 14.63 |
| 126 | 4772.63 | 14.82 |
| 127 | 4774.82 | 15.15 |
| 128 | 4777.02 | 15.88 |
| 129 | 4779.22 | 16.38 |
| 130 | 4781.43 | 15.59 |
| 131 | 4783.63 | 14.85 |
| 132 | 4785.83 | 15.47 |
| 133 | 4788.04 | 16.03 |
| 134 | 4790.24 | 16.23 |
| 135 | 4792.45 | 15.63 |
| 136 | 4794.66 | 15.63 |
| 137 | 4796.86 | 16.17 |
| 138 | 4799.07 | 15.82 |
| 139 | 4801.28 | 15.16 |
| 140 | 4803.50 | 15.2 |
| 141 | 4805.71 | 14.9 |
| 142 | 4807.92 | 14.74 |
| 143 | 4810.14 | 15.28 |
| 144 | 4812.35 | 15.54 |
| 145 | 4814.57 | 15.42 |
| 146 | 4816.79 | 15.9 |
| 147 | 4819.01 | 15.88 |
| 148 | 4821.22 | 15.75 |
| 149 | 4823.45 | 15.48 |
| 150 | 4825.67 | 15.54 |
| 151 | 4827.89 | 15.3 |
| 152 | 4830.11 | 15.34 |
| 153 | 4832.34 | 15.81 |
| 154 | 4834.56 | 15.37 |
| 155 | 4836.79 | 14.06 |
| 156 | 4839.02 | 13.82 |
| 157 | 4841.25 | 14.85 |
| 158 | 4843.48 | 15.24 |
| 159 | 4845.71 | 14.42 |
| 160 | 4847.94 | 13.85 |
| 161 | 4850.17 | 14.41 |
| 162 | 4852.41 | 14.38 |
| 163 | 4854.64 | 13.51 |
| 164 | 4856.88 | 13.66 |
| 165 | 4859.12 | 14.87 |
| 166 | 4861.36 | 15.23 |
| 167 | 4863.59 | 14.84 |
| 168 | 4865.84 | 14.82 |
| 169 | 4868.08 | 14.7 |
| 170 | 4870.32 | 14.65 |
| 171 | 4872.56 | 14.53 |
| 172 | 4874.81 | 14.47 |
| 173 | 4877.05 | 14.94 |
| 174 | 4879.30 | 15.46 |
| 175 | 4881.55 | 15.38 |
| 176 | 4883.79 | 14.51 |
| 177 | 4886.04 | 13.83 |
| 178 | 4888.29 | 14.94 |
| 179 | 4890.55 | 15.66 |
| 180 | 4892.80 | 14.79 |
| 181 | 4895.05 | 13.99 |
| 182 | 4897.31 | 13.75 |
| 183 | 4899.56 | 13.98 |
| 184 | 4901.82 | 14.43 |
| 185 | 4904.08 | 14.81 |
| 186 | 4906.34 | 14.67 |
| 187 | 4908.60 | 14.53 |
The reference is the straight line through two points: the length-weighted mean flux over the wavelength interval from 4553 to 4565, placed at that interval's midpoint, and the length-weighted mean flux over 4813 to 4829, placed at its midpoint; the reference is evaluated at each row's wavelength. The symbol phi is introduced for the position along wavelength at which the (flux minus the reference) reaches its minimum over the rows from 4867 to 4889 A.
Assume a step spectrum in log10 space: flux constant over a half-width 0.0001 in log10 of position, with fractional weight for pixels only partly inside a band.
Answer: 4886.04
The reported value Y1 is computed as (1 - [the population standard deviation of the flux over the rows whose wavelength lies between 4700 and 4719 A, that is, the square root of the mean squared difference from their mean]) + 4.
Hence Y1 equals 4.35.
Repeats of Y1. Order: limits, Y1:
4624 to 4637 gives 4.56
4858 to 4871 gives 4.81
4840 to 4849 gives 4.48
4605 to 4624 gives 4.26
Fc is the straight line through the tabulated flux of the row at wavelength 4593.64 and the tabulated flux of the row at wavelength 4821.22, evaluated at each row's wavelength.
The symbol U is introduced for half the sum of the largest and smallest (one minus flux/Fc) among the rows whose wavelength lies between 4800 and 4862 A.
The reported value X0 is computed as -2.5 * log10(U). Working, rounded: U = 0.07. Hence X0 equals 3.0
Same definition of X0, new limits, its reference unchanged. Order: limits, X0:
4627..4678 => 3.3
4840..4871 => 2.7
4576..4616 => 4.8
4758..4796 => 4.3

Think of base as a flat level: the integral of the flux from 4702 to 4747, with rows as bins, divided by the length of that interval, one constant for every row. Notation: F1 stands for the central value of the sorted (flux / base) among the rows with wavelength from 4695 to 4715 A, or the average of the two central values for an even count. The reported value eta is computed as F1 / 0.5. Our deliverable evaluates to 1.97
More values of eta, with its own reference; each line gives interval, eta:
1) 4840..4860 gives 1.80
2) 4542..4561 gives 2.16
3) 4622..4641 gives 1.85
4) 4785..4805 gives 1.96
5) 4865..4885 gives 1.84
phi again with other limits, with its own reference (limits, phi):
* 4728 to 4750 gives 4746.32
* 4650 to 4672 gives 4653.26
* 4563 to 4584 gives 4564.12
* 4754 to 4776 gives 4770.43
